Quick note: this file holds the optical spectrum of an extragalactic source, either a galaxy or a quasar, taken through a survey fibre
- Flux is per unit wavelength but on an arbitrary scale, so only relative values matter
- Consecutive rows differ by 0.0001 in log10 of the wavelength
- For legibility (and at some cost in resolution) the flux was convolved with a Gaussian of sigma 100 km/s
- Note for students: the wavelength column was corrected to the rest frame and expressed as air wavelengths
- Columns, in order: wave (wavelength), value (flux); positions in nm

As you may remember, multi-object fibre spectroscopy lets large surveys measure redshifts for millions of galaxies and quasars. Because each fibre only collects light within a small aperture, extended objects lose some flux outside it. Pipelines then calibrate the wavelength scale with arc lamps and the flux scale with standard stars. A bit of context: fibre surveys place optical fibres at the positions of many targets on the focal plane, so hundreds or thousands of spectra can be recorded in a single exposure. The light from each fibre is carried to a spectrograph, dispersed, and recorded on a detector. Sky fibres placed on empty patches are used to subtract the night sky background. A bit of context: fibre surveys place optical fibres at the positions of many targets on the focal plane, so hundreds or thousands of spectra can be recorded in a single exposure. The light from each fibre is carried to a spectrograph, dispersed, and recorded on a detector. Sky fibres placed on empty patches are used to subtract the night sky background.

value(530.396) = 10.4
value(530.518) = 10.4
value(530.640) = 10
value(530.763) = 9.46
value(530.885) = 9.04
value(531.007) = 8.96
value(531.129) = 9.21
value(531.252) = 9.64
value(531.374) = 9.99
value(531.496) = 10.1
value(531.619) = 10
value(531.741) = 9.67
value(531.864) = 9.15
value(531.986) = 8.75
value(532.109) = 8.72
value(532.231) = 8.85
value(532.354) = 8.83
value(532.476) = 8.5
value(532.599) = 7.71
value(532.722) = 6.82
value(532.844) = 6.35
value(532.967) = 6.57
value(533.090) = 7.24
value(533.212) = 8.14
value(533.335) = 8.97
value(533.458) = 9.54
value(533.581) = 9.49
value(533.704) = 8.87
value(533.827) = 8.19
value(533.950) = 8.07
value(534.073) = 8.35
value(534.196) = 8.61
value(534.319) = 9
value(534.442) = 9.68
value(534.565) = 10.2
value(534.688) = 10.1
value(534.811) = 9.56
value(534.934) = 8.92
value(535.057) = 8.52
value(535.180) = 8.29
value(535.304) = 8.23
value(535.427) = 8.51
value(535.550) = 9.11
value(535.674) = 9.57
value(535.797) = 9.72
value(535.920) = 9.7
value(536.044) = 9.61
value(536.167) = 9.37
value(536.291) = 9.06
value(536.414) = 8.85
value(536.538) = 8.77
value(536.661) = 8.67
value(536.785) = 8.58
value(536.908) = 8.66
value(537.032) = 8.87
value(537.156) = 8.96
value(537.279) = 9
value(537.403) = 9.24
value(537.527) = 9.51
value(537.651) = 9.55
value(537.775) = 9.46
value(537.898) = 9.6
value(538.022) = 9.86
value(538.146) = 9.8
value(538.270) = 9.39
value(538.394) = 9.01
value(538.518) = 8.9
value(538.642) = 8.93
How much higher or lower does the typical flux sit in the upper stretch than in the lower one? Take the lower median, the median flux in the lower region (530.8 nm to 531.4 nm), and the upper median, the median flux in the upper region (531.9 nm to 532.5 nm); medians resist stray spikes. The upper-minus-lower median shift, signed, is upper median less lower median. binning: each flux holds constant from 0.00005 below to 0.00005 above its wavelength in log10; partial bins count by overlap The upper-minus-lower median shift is -0.5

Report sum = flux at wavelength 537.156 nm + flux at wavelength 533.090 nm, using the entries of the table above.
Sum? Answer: 16.2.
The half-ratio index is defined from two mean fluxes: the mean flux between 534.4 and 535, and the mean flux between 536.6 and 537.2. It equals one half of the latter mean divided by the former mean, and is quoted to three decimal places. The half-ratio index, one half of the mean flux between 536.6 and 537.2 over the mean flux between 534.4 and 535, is 0.451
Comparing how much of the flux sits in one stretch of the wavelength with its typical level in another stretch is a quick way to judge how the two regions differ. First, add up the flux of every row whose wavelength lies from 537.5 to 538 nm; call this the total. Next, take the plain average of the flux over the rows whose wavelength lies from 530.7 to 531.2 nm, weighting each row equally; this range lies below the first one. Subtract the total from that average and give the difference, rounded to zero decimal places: -29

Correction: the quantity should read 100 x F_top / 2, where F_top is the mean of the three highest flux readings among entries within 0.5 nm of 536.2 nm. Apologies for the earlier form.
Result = 484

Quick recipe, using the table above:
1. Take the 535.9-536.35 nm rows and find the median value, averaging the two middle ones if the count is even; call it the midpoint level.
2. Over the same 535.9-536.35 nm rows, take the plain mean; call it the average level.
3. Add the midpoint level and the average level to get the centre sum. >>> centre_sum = 18.9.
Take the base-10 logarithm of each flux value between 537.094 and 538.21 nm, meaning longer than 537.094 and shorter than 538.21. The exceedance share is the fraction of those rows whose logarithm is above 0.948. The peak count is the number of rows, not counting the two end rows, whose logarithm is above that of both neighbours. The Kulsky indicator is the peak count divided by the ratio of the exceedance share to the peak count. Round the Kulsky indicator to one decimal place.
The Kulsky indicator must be 4.0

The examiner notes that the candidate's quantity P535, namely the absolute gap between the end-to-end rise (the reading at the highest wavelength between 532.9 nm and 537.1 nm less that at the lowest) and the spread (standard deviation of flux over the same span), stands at 1.5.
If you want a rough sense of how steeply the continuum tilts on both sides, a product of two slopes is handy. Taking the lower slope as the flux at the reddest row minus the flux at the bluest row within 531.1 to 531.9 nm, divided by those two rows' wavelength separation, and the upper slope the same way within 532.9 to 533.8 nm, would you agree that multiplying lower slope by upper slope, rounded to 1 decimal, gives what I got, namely -0.3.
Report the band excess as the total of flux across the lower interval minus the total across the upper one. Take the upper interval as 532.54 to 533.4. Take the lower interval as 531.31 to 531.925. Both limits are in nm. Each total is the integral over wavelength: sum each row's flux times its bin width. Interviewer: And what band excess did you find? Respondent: 0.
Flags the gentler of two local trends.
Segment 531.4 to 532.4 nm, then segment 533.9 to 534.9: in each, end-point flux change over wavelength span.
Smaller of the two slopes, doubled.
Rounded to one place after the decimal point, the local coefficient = -3.0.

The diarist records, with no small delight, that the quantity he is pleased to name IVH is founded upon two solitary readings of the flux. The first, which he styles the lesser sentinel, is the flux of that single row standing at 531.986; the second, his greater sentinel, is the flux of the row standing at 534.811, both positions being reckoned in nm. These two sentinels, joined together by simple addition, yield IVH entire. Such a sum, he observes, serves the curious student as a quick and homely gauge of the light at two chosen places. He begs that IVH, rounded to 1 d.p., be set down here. 18.3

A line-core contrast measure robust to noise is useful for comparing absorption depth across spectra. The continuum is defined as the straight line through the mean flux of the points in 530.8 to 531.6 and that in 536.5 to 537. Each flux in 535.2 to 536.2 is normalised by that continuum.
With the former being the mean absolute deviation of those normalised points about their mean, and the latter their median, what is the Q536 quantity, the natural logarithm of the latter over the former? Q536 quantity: 3.0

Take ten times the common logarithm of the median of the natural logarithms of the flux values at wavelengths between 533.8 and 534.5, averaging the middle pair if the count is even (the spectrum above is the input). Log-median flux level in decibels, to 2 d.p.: 3.30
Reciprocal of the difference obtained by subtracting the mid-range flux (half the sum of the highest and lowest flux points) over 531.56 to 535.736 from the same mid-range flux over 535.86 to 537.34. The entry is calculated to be 1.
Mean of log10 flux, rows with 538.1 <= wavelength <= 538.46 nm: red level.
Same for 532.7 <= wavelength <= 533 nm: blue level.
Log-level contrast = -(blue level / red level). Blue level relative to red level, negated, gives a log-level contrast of -0.84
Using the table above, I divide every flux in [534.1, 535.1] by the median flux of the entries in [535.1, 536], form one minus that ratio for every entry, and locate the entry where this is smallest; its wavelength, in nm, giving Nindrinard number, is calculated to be 534.565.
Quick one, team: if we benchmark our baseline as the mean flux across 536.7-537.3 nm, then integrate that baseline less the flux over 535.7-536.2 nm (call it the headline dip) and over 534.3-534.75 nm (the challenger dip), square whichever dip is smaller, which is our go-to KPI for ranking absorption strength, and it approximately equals 0.21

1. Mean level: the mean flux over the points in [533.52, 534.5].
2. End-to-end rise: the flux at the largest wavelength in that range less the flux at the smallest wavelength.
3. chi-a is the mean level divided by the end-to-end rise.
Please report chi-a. 46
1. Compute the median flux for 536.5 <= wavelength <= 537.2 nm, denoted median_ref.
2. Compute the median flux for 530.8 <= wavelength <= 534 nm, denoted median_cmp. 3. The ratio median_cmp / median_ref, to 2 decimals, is 1.02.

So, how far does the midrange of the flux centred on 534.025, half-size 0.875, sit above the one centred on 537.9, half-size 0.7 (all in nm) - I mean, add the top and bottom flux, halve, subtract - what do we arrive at -0.2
